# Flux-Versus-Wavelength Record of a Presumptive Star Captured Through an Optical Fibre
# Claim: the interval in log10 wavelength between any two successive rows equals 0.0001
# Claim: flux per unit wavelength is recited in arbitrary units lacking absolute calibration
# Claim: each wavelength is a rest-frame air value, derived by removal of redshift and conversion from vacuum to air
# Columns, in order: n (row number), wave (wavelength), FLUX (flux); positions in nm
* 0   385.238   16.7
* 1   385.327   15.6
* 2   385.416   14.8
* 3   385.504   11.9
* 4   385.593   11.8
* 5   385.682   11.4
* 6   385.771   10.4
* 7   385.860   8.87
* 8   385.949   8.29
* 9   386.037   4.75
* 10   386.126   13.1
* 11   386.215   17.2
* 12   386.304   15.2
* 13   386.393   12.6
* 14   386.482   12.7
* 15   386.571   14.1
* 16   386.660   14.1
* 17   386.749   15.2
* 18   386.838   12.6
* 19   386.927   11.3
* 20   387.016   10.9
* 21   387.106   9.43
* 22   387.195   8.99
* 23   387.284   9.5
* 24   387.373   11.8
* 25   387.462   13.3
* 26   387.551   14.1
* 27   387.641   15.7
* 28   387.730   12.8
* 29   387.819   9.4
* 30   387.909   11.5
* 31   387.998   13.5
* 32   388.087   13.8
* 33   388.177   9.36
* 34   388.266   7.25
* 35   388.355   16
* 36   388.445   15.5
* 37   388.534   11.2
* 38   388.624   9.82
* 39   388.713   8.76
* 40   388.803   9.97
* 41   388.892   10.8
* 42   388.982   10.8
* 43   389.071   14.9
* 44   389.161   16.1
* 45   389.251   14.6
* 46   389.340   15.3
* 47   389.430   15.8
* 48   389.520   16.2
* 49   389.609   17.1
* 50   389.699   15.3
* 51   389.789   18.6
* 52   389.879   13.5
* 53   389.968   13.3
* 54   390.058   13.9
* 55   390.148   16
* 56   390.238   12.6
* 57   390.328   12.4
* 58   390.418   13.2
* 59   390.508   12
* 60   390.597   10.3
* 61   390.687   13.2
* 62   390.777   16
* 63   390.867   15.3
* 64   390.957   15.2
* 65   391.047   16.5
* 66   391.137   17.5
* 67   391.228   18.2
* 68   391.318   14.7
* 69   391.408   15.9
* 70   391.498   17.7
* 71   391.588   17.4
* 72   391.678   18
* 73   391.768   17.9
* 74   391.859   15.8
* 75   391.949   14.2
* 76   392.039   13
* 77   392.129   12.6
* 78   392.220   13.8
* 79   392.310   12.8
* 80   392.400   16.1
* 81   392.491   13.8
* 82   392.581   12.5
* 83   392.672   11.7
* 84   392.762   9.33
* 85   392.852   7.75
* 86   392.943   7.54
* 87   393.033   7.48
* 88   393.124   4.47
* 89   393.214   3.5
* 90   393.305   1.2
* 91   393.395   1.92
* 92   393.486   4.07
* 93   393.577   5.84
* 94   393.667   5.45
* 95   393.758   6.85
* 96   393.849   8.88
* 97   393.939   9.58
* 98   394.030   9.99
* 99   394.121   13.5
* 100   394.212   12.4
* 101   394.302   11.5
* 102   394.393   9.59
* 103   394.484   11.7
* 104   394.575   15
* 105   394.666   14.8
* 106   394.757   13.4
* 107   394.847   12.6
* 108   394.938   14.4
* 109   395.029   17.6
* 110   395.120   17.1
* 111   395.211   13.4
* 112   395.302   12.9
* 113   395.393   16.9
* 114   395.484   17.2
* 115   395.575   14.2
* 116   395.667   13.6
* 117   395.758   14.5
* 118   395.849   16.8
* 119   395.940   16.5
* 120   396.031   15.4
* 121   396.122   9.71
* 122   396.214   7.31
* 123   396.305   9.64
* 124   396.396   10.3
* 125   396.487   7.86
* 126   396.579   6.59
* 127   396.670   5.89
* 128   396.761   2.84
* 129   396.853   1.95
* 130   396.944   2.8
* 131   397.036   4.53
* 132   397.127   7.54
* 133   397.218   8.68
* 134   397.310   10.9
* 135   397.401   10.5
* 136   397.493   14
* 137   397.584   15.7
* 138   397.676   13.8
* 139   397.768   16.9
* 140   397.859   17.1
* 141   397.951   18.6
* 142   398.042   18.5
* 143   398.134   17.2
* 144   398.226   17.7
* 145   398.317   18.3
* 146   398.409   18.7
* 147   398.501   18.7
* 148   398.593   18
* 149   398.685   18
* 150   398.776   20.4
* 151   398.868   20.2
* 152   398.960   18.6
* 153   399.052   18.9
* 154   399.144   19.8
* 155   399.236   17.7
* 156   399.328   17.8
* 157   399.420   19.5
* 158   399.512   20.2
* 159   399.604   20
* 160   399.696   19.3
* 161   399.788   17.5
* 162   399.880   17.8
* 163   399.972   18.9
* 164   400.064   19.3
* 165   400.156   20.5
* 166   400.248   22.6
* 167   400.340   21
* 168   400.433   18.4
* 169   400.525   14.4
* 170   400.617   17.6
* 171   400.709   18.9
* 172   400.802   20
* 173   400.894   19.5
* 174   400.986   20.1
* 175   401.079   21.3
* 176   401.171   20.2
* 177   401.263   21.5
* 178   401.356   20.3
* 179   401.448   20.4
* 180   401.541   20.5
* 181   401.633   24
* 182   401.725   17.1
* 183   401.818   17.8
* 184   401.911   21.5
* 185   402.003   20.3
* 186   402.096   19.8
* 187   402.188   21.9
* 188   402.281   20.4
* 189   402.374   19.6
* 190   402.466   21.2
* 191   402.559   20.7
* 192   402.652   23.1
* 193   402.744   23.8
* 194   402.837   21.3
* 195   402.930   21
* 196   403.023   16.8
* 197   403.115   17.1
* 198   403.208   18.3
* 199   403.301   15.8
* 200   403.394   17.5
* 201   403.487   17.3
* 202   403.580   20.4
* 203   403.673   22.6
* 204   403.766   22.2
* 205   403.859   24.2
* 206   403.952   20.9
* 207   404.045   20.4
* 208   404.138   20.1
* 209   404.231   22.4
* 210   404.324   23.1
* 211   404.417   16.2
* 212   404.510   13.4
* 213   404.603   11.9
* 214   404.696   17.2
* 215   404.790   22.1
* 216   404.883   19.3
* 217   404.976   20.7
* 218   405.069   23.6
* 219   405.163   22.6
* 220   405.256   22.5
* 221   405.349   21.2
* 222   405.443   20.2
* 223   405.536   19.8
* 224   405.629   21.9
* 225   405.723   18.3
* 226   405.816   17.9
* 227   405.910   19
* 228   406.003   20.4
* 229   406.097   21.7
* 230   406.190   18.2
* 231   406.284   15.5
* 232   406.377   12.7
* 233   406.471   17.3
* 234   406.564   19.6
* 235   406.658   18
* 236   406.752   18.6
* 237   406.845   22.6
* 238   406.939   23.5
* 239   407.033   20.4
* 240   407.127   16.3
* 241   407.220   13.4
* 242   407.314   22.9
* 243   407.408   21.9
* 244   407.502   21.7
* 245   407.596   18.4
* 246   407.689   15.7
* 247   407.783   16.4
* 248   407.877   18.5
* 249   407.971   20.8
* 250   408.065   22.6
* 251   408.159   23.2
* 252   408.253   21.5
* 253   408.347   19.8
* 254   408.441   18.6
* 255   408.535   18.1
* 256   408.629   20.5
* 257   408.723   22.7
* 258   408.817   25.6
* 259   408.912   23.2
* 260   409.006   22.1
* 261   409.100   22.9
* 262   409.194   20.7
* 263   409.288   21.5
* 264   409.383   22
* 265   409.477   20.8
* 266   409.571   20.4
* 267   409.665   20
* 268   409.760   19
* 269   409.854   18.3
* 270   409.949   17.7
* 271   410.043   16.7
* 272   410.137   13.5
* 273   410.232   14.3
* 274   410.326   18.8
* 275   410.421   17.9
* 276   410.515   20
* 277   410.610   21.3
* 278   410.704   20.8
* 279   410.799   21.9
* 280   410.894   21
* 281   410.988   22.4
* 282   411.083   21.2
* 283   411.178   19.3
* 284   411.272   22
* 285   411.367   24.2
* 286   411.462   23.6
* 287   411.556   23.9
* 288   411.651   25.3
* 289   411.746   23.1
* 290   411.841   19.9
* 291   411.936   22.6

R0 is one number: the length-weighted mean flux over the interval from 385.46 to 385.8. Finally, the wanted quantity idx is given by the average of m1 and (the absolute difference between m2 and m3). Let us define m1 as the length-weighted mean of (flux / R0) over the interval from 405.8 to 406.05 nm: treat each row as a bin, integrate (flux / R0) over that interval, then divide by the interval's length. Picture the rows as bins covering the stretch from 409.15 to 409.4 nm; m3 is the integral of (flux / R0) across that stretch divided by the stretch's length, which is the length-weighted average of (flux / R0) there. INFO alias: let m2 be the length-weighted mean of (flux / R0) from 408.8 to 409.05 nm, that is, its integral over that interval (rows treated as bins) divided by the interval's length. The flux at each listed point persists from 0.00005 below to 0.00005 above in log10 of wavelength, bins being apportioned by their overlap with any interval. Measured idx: 0.9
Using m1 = 1.68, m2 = 2.05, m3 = 1.9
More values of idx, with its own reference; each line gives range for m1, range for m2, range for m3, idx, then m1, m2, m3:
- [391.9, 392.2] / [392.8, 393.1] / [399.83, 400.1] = 1.1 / 1.17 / 0.65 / 1.6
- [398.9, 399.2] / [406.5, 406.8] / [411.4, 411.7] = 1.1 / 1.67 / 1.64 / 2.1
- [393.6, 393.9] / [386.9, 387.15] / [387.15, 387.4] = 0.3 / 0.62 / 0.92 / 0.9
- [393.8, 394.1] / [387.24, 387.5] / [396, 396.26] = 0.5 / 0.86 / 1.01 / 0.9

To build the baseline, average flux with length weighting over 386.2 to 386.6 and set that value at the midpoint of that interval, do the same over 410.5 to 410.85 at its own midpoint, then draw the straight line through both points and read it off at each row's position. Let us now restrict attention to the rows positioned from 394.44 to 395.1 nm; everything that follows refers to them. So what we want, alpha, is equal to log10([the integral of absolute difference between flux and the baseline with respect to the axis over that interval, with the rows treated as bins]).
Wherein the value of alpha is 0.22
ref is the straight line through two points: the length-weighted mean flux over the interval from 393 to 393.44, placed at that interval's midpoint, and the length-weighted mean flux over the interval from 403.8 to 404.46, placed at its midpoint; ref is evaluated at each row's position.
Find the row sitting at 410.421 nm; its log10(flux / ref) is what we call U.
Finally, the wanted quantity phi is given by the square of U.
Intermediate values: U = -0.24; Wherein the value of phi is 0.058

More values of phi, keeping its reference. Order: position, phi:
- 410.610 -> 0.029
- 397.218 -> 0.004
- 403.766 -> 0.001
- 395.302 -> 0.072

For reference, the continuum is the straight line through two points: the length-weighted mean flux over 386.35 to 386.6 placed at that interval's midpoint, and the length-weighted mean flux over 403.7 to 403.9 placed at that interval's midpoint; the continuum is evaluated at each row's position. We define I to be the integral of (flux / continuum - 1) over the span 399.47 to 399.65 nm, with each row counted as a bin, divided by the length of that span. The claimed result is -0.03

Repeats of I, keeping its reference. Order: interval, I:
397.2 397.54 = -0.42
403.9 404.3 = -0.09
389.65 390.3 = -0.03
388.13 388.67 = -0.19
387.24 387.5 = -0.16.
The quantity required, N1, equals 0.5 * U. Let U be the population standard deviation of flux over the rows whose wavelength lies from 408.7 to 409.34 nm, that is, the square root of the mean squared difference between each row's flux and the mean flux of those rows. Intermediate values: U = 1.4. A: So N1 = 0.7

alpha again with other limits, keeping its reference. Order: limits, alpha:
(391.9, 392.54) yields 0.13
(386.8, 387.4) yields 0.35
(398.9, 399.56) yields -0.10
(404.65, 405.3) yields 0.18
